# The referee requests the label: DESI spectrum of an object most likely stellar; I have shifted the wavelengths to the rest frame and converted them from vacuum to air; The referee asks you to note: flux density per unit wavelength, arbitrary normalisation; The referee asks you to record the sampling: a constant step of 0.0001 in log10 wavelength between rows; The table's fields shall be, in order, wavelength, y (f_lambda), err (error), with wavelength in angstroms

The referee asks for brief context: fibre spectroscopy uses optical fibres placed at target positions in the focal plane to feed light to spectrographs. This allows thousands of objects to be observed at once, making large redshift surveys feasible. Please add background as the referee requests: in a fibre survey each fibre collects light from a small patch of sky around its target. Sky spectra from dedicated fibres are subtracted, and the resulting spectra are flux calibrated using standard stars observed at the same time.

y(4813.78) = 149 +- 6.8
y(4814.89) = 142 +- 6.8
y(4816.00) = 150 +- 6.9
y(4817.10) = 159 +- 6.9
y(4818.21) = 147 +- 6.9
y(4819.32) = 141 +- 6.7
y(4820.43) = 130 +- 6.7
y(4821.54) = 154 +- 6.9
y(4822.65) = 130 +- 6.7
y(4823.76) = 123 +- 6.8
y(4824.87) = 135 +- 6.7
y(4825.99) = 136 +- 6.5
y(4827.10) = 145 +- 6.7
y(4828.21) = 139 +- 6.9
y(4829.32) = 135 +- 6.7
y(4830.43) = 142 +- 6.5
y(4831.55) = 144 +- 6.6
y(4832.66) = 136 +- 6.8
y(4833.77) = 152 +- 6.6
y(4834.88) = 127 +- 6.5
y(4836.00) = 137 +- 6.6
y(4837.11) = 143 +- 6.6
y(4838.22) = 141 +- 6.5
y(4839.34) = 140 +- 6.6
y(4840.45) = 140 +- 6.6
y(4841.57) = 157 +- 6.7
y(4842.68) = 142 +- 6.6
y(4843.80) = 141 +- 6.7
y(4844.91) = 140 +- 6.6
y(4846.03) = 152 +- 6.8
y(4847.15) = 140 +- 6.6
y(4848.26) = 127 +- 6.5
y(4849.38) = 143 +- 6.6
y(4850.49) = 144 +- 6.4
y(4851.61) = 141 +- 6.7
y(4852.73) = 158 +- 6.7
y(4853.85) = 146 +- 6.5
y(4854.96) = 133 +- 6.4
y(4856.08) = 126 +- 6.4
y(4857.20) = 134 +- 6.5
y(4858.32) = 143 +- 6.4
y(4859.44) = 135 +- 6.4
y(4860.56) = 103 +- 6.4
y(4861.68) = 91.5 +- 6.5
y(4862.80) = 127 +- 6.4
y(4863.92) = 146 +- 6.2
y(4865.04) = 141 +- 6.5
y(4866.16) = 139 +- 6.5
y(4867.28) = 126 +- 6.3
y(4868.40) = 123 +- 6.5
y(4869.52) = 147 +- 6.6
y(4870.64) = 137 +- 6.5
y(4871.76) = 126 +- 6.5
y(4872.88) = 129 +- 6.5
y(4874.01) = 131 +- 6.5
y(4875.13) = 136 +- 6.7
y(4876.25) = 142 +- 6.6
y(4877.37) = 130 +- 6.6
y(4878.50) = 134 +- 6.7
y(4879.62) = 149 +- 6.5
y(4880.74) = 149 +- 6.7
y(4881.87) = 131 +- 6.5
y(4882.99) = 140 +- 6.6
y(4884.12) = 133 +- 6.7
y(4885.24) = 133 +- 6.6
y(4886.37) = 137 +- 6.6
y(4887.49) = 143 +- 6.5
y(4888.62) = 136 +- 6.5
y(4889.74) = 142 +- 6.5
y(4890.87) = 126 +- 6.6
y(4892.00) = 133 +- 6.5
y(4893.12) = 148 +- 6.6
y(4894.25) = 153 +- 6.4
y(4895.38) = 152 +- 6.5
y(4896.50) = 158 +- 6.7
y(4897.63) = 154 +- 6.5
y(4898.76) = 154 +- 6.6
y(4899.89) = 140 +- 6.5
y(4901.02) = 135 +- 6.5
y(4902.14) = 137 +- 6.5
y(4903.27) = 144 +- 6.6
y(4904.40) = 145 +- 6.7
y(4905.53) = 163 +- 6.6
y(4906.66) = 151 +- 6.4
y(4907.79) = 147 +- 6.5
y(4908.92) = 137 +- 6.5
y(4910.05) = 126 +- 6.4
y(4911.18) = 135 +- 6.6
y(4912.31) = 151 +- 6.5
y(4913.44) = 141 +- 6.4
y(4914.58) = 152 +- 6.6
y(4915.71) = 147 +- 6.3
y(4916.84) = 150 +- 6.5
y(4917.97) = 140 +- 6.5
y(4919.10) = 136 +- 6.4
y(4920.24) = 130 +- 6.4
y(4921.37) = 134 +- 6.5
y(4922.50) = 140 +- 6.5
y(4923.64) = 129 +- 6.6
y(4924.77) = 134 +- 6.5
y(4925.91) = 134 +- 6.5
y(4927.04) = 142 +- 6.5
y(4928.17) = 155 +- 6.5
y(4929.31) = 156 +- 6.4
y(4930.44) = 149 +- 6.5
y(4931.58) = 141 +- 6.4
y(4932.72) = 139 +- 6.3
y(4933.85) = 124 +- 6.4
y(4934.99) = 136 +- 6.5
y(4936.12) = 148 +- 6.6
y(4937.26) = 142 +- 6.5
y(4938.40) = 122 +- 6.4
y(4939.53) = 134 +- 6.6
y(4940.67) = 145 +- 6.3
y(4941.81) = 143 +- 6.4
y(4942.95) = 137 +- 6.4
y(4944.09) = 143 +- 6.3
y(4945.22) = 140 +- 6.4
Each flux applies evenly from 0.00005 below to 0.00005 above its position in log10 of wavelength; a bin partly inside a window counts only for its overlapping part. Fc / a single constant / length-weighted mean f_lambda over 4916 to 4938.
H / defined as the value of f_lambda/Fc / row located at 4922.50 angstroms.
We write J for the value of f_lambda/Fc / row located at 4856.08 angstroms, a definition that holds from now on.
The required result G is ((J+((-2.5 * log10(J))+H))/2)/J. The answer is 1.12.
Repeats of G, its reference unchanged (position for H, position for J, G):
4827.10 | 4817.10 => 0.89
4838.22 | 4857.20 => 1.05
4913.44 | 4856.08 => 1.12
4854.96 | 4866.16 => 0.98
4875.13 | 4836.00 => 1.01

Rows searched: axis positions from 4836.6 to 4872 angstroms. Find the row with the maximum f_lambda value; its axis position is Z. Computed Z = 4852.73 angstroms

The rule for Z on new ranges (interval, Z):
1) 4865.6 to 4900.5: 4896.50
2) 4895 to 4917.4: 4905.53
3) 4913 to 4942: 4929.31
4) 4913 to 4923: 4914.58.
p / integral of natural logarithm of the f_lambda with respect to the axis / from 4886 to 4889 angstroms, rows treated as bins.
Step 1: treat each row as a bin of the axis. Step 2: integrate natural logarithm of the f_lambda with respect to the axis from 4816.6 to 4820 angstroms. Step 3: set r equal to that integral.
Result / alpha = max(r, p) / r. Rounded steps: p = 14.8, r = 17.0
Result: 1.00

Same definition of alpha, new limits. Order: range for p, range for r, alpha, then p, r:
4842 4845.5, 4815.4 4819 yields 1.00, 17.3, 18.1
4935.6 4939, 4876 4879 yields 1.14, 16.7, 14.7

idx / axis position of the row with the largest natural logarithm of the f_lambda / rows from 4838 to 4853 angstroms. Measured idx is 4852.73 angstroms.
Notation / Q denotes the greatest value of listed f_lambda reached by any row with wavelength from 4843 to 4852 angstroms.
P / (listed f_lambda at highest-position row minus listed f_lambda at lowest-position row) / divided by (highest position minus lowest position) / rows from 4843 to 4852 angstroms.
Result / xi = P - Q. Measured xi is -152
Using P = 0.0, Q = 152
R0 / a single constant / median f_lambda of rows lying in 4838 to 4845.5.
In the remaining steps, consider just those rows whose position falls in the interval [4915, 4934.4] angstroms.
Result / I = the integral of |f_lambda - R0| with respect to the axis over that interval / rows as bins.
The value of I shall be 141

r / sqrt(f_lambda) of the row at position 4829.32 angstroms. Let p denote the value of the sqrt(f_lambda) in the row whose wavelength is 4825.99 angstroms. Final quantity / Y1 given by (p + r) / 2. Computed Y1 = 11.6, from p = 11.7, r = 11.62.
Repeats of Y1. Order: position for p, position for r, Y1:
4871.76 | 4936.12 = 11.7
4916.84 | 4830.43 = 12.1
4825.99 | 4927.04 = 11.8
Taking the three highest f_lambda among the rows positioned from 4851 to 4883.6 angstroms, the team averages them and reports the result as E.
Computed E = 152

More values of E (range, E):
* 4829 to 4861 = 156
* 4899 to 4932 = 158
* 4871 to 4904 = 155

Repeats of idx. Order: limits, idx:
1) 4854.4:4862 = 4858.32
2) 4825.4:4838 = 4833.77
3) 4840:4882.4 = 4852.73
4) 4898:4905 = 4898.76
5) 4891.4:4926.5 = 4905.53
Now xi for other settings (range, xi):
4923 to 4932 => -154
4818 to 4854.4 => -158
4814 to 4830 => -159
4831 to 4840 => -153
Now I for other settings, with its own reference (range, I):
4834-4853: 97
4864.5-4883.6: 150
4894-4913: 173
